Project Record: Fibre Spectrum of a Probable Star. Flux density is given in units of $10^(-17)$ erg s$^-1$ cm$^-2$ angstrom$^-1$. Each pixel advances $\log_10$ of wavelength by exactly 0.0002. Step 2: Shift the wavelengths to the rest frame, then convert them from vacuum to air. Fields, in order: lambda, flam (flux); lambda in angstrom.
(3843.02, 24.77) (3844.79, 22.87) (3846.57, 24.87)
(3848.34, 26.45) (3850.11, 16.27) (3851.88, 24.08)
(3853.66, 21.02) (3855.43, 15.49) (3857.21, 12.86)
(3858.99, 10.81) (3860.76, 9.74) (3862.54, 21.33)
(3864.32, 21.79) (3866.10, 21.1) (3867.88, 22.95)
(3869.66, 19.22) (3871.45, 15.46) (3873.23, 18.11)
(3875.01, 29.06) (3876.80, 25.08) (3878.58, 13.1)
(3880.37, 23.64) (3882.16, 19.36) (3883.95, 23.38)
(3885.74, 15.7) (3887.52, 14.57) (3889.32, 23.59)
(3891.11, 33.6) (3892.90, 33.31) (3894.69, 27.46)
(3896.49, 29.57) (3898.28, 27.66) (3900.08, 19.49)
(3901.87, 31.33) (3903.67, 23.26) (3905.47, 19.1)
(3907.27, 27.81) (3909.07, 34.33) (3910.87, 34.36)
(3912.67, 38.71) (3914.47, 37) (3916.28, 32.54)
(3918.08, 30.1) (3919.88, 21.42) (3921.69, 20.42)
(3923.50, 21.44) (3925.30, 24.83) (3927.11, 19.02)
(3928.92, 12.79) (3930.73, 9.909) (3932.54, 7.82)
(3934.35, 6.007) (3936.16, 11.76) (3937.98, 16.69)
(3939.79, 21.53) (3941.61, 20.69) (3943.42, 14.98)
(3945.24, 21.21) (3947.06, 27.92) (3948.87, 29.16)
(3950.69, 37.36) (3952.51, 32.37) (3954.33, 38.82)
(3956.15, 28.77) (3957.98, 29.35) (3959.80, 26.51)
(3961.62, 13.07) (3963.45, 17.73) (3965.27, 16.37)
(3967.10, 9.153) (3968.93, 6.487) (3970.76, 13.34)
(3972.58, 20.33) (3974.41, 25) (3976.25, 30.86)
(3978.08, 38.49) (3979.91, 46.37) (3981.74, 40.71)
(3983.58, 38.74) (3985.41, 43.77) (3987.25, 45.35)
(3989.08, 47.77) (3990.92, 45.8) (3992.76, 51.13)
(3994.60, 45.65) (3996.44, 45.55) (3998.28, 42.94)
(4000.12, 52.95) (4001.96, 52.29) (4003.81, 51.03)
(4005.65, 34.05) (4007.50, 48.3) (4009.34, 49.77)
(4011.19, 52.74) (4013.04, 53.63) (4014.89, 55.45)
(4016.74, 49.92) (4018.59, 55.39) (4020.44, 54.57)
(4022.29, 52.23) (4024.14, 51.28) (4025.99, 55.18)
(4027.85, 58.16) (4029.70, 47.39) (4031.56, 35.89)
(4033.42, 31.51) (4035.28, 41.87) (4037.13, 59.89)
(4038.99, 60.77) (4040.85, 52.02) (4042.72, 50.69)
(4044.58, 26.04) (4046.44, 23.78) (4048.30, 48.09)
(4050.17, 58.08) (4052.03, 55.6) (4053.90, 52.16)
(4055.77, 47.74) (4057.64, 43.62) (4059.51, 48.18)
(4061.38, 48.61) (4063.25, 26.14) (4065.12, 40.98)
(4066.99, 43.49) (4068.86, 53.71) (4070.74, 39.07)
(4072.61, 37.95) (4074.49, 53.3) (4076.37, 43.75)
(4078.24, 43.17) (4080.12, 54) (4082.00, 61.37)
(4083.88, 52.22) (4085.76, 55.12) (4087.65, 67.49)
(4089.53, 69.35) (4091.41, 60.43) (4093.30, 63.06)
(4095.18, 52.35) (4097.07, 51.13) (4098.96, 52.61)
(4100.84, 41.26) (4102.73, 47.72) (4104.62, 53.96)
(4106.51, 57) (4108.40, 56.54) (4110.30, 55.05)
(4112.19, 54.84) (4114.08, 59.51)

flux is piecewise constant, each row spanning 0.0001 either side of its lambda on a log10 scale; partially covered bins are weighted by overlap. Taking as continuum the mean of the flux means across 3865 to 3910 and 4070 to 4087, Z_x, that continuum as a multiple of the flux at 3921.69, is 1.8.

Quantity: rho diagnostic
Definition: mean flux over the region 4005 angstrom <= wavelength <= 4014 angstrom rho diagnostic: 48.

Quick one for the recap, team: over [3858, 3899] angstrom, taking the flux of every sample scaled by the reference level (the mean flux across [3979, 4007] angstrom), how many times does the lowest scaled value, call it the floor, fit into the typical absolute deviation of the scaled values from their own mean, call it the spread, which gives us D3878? 0.54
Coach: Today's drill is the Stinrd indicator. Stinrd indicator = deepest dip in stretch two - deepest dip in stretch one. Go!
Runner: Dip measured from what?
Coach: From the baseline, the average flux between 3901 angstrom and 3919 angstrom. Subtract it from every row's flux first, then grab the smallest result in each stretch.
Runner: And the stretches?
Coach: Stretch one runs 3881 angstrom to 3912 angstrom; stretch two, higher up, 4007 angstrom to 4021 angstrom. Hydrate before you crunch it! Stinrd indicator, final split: 34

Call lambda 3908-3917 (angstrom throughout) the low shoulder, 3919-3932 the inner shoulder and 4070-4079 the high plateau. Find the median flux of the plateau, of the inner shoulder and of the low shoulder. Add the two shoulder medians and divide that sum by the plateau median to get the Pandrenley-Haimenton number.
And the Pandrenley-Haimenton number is 1.3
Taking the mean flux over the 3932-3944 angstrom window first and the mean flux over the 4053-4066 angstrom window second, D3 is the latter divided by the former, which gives 3.1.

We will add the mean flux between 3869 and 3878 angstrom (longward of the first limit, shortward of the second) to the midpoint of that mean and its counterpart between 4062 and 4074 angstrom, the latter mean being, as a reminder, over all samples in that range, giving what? 52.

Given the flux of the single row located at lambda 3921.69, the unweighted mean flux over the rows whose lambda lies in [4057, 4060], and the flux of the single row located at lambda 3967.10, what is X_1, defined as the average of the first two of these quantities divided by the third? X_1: 3.6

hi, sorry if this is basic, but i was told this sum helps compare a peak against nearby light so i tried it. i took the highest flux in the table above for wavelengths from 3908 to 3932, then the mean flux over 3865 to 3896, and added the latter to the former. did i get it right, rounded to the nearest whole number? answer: 61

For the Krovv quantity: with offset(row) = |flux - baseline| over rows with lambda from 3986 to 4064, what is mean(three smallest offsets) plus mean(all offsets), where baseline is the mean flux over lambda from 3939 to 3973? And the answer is 28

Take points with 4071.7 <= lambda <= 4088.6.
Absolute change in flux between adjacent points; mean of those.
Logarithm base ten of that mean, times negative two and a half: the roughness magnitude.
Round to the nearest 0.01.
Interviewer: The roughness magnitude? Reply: -2.33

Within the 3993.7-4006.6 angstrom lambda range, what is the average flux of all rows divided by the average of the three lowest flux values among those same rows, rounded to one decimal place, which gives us 1.1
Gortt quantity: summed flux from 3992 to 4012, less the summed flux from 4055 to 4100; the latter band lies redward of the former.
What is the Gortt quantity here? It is -682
